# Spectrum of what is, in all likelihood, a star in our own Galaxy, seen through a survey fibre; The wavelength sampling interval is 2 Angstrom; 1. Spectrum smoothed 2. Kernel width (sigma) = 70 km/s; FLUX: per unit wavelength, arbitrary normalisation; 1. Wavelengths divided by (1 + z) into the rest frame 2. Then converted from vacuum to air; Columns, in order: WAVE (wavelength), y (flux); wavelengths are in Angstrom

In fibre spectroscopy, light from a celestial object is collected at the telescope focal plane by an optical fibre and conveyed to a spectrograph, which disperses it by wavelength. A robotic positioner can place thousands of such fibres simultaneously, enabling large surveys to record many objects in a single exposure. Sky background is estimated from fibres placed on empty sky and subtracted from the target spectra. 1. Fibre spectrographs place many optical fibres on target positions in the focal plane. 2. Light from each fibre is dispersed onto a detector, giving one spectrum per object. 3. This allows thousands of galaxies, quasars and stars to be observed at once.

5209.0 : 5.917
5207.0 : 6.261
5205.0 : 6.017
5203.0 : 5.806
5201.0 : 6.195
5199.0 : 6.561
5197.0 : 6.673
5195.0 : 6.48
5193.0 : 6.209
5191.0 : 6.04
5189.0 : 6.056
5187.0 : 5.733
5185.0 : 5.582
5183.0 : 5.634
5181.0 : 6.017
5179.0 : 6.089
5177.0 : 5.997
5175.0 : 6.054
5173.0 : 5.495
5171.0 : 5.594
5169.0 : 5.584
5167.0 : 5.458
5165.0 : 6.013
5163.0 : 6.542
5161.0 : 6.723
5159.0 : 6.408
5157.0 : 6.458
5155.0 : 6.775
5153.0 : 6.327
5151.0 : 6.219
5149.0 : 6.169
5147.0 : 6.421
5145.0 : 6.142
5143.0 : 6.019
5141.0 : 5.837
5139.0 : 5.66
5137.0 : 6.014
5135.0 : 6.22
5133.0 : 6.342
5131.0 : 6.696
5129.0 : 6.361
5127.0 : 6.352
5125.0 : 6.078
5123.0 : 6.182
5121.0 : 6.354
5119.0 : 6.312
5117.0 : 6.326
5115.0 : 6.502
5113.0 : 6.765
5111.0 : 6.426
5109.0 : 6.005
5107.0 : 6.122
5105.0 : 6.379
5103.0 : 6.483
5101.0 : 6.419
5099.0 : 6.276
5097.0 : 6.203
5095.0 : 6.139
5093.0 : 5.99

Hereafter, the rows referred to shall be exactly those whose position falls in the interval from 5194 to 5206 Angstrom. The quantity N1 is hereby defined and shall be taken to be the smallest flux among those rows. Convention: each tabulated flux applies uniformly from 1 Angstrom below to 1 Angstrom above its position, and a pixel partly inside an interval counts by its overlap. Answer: 5.806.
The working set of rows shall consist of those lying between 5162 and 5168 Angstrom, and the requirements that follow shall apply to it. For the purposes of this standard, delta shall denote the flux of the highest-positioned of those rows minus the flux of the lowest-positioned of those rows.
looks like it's -1.1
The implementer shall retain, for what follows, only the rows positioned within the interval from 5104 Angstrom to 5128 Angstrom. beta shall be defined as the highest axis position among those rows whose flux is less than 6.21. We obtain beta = 5125.0 Angstrom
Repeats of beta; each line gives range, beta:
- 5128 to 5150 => 5149.0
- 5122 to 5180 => 5179.0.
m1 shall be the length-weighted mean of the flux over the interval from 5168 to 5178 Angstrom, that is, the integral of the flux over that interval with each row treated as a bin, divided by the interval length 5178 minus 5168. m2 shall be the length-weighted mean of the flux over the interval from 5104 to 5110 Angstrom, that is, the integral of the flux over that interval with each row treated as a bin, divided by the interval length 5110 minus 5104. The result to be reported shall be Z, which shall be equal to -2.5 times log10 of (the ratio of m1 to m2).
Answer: 0.077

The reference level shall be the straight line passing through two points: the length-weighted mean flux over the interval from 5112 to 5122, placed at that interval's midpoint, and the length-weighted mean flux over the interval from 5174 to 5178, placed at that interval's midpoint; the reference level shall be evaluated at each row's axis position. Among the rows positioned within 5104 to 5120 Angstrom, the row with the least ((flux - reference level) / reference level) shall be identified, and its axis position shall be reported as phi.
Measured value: 5109.0 Angstrom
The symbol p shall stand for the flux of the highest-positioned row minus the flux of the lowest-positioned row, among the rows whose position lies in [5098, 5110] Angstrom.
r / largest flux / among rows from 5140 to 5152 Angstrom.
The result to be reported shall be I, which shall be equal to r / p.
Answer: -24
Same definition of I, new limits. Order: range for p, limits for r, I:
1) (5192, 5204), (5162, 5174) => -16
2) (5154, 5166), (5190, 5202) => -9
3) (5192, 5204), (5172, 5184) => -15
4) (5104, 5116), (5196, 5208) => 54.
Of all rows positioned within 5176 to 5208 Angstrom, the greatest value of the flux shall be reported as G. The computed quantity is 6.673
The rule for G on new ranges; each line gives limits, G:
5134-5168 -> 6.775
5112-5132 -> 6.765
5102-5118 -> 6.765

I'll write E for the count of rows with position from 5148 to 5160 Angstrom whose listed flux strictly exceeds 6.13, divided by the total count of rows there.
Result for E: 1.0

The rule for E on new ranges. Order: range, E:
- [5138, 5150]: 0.5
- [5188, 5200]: 0.7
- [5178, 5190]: 0.0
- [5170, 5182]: 0.0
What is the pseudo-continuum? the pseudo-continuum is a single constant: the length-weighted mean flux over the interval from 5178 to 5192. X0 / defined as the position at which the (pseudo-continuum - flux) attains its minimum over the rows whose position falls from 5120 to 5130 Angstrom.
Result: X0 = 5129.0 Angstrom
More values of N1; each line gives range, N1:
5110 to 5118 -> 6.326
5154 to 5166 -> 6.013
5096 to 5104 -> 6.203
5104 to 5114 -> 6.005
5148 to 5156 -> 6.169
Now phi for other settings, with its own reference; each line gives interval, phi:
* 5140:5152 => 5141.0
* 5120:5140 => 5139.0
